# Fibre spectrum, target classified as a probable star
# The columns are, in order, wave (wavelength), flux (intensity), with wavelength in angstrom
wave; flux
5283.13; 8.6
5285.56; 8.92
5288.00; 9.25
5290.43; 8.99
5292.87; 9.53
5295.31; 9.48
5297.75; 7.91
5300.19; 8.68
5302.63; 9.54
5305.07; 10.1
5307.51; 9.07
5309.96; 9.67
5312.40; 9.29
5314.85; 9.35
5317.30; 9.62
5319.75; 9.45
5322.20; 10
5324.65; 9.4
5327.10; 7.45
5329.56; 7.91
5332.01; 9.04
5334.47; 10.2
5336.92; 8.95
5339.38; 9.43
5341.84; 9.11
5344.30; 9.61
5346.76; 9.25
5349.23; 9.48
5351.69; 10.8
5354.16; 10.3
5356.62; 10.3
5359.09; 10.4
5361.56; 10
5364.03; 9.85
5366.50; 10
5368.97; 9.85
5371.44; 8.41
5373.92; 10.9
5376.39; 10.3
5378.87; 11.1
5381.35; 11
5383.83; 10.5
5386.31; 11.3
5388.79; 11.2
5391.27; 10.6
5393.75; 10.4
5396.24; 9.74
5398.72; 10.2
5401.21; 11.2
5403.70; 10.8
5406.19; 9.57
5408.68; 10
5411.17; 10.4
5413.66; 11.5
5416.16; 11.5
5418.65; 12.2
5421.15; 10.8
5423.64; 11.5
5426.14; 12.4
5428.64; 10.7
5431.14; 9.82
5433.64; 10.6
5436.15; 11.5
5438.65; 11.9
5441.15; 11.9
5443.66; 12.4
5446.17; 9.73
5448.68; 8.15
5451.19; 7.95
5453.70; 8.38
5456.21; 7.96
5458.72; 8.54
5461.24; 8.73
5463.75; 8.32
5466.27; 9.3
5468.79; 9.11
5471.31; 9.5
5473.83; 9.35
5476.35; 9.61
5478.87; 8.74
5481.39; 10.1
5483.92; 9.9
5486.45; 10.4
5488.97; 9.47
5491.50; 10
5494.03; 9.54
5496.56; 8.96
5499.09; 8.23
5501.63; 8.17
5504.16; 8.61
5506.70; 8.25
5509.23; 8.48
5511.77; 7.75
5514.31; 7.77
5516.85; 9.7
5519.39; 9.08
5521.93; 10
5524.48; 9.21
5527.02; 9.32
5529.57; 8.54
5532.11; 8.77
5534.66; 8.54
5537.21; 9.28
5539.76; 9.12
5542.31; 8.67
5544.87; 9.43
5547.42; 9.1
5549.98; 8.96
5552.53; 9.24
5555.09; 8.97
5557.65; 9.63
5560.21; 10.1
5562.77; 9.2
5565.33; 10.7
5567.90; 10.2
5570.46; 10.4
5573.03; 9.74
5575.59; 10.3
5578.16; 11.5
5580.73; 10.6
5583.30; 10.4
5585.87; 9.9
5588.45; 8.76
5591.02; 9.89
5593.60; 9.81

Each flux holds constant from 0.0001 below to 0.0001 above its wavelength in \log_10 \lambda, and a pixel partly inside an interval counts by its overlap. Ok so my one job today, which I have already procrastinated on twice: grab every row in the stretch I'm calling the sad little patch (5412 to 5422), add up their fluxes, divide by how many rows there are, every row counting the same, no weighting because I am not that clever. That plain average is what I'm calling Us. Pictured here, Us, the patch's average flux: 11.5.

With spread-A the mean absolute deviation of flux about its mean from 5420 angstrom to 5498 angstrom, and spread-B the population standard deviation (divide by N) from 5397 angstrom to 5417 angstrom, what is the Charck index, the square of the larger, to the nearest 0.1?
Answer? 1.1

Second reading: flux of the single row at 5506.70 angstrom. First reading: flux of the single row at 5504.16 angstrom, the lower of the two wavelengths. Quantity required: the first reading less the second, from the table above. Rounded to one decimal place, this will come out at 0.4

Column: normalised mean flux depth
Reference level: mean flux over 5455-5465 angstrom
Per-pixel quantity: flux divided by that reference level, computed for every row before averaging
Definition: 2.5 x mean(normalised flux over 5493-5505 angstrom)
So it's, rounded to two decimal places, 2.59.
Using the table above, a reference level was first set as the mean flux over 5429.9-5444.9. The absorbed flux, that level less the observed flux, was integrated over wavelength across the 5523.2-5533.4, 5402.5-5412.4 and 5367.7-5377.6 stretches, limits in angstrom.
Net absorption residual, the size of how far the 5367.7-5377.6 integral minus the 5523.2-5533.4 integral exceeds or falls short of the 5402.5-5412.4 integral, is 21.2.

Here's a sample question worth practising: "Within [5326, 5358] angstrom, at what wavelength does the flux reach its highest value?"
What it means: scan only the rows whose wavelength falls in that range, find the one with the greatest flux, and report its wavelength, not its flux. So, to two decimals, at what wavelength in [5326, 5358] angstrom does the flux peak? 5351.69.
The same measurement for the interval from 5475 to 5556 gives 5486.45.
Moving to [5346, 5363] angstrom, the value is 5351.69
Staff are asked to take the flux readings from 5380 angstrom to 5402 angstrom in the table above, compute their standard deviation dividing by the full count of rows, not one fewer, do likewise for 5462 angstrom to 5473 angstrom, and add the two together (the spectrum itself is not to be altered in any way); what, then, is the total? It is 0.9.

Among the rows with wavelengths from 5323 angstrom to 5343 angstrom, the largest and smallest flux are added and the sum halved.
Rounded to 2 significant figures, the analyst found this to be 8.8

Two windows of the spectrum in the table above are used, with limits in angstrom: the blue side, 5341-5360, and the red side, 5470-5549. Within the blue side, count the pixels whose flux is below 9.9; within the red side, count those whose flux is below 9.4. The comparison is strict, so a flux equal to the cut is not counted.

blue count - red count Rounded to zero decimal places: -16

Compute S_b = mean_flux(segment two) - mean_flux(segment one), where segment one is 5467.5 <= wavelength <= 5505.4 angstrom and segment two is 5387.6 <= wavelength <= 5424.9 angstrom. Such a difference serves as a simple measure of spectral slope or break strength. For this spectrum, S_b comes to 1.5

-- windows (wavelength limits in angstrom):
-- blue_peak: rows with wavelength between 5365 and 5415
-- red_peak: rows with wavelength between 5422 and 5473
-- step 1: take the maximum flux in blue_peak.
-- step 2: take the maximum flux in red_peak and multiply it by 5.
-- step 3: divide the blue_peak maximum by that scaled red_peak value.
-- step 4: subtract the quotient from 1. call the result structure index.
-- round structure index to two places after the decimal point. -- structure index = 0.81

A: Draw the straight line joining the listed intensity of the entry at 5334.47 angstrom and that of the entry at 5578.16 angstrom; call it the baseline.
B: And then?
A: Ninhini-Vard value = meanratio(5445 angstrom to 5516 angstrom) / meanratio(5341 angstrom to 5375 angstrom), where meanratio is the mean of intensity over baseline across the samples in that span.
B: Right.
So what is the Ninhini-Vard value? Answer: 0.847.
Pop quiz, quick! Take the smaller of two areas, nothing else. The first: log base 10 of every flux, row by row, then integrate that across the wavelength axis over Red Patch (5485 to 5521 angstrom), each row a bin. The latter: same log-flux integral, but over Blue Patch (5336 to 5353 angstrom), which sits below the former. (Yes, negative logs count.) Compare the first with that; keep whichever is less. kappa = 17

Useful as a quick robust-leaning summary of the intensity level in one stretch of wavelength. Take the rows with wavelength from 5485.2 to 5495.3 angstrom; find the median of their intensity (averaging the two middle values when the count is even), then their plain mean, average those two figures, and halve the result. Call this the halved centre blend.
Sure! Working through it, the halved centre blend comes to 4.9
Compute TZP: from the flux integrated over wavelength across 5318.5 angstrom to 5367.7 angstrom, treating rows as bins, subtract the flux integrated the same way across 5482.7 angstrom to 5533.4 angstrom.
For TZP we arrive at 13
